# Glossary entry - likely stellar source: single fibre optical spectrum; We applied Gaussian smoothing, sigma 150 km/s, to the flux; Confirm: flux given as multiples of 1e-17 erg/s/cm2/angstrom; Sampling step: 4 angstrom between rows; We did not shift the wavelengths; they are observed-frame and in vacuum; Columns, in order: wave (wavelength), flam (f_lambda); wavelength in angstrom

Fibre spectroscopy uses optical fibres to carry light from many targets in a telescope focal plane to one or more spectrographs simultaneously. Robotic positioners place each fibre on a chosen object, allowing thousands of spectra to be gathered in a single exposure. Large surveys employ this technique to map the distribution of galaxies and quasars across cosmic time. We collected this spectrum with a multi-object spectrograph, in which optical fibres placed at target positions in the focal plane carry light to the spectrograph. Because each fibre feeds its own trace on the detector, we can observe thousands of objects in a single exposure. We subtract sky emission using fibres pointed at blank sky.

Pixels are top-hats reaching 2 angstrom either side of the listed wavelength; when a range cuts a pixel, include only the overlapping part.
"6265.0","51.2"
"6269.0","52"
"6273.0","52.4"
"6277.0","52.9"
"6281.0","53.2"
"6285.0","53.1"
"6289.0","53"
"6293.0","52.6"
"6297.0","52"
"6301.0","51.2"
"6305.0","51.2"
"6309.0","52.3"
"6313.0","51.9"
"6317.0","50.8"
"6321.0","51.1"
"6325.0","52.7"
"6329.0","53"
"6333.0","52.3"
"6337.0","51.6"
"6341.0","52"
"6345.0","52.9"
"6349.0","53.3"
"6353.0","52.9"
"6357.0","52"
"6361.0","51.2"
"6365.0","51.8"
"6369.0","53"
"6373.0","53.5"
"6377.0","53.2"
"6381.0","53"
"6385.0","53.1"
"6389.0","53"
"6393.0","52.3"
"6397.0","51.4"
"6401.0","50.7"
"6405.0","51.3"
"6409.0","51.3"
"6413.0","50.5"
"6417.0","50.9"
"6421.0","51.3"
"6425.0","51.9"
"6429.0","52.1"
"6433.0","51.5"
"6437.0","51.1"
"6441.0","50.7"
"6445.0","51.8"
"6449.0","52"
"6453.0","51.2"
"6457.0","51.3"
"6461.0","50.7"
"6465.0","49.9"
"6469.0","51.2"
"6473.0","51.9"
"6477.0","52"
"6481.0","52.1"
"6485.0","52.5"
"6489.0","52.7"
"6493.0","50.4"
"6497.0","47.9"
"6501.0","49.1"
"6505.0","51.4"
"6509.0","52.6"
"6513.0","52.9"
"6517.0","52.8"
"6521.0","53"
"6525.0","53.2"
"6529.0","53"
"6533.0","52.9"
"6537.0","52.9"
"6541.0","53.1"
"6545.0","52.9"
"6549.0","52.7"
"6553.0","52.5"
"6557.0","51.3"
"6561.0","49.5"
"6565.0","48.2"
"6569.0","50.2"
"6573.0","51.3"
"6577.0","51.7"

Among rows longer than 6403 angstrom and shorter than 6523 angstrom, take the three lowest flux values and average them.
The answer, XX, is 49.0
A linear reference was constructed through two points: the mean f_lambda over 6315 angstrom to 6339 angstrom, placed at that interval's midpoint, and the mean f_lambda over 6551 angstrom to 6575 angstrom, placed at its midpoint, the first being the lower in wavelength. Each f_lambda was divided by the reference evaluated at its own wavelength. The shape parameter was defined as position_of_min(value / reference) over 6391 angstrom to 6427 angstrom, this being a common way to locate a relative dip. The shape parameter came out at 6413.0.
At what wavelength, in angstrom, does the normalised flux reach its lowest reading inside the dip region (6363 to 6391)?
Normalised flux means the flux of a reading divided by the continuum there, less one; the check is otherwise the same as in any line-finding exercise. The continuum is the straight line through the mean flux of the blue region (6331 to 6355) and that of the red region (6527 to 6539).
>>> 6365.0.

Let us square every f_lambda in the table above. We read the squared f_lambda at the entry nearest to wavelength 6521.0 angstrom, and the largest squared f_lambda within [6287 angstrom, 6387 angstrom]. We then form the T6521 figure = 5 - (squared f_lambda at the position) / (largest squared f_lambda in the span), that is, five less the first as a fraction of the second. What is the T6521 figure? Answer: 4.02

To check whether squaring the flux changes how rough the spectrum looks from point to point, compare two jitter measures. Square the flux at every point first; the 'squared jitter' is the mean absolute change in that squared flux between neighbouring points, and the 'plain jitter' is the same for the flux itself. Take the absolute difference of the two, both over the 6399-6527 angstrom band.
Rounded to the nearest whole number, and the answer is 69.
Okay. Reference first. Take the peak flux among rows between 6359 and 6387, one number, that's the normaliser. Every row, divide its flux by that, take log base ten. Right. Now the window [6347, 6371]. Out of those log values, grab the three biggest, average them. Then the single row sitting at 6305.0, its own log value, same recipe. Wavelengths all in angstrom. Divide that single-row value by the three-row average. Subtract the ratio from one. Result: -4.4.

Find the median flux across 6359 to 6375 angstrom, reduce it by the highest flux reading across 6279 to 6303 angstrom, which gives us -0.8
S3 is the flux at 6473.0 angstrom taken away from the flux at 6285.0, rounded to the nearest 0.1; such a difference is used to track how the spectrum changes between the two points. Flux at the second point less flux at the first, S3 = 1.2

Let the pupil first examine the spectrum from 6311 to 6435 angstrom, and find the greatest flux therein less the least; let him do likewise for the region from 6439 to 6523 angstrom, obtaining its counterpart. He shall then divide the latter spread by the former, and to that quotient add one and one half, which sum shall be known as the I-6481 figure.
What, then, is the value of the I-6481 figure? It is 3.20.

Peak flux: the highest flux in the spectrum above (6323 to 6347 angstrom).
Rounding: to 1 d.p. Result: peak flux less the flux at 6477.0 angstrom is 1.0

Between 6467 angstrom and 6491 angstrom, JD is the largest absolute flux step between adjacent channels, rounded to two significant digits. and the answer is 0.70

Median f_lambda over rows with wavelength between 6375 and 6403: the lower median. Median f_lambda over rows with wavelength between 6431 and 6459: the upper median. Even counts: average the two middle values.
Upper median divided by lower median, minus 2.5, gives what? -1.53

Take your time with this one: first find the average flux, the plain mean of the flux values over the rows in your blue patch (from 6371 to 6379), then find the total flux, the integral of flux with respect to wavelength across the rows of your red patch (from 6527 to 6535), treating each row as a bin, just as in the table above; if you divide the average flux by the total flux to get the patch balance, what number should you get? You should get 0.126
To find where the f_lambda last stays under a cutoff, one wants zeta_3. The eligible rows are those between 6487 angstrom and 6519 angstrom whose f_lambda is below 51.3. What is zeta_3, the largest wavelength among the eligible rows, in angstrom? 6501.0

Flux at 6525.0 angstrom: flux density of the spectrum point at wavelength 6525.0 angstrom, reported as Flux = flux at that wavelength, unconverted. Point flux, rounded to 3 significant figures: 53.2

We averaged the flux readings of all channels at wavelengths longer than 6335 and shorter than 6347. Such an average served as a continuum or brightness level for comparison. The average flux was 52.2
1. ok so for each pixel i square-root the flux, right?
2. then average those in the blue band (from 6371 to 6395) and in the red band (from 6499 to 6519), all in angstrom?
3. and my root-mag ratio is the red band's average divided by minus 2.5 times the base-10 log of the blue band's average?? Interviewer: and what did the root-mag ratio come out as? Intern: -3.337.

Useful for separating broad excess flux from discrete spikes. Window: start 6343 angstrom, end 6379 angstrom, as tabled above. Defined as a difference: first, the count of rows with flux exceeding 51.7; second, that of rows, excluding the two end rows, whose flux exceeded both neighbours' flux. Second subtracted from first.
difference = 6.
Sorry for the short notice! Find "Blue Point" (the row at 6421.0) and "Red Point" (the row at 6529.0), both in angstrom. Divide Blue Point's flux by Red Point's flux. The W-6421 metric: 0.968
